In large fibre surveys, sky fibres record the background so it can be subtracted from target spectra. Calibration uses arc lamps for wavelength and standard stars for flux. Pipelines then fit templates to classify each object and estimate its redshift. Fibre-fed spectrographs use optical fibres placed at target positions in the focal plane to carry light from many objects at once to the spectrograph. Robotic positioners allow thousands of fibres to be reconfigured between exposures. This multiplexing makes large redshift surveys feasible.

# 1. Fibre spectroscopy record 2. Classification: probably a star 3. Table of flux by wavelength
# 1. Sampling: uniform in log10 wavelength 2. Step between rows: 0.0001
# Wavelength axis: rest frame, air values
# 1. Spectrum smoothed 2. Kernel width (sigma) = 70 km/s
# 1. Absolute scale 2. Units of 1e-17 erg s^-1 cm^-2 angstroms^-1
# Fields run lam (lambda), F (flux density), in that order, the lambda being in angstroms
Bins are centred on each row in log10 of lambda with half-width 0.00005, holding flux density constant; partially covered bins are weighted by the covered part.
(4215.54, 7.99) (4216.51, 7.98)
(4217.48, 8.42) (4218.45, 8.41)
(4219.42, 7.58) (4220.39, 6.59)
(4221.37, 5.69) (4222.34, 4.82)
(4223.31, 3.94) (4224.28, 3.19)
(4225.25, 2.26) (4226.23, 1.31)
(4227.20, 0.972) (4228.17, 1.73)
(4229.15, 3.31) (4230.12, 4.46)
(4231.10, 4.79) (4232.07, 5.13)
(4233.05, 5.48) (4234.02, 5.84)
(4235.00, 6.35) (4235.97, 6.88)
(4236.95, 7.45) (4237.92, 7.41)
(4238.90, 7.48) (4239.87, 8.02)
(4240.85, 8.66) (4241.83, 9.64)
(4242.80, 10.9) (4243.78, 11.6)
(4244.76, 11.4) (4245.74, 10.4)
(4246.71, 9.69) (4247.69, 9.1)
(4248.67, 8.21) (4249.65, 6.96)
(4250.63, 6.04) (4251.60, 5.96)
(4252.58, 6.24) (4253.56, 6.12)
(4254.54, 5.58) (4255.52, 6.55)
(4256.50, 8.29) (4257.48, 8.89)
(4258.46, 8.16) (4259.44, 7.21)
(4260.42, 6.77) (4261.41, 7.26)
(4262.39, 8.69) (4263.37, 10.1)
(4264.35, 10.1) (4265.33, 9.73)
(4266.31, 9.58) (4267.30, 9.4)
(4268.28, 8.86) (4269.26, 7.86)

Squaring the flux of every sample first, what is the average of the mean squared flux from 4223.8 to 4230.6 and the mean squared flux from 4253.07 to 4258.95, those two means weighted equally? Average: 31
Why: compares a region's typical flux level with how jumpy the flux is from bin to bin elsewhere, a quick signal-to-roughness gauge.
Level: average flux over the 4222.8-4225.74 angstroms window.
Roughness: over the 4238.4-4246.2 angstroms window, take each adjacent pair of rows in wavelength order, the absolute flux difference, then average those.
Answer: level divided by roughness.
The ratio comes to 4.1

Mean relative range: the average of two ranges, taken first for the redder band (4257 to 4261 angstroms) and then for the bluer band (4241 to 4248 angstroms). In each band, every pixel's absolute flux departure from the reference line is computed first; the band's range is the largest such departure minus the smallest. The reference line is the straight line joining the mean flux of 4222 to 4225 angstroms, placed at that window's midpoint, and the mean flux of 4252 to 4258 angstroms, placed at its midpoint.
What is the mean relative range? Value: 2.2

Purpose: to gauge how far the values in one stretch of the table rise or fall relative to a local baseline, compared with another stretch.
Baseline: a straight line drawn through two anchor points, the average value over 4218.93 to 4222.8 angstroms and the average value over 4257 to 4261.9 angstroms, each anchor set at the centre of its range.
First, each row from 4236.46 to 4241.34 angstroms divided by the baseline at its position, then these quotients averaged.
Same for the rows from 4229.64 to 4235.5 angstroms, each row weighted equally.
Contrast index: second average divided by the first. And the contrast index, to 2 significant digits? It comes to 0.71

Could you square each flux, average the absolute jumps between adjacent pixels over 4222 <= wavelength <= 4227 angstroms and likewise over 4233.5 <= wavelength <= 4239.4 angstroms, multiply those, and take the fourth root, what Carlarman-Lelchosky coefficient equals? 2.2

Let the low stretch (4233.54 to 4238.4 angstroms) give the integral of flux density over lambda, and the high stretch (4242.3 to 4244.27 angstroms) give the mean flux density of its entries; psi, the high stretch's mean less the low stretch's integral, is -22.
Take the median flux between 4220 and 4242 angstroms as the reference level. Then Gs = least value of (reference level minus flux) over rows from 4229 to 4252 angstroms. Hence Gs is -6.1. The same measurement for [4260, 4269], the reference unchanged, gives -4.6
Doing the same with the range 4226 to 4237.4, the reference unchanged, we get -2.0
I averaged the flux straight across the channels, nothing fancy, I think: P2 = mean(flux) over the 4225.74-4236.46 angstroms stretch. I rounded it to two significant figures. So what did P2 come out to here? 4.2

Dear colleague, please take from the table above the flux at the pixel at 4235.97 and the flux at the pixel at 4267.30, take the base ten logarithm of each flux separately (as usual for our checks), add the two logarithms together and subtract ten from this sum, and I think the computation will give -8.19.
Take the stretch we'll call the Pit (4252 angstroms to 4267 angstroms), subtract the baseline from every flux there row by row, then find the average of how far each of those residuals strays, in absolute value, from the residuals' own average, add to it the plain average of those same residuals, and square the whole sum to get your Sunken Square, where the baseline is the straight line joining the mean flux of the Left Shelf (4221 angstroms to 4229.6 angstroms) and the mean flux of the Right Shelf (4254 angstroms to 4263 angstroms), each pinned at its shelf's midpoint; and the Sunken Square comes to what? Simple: 1.7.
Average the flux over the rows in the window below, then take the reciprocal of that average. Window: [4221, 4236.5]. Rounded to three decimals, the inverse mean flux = 0.242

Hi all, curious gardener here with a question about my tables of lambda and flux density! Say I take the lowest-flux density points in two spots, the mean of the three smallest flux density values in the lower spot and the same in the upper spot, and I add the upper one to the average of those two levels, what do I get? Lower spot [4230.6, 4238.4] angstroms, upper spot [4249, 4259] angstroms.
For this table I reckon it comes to 11.4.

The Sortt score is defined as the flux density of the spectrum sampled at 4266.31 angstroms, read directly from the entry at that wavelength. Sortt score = 9.58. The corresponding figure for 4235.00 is 6.35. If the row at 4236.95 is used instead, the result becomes 7.45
